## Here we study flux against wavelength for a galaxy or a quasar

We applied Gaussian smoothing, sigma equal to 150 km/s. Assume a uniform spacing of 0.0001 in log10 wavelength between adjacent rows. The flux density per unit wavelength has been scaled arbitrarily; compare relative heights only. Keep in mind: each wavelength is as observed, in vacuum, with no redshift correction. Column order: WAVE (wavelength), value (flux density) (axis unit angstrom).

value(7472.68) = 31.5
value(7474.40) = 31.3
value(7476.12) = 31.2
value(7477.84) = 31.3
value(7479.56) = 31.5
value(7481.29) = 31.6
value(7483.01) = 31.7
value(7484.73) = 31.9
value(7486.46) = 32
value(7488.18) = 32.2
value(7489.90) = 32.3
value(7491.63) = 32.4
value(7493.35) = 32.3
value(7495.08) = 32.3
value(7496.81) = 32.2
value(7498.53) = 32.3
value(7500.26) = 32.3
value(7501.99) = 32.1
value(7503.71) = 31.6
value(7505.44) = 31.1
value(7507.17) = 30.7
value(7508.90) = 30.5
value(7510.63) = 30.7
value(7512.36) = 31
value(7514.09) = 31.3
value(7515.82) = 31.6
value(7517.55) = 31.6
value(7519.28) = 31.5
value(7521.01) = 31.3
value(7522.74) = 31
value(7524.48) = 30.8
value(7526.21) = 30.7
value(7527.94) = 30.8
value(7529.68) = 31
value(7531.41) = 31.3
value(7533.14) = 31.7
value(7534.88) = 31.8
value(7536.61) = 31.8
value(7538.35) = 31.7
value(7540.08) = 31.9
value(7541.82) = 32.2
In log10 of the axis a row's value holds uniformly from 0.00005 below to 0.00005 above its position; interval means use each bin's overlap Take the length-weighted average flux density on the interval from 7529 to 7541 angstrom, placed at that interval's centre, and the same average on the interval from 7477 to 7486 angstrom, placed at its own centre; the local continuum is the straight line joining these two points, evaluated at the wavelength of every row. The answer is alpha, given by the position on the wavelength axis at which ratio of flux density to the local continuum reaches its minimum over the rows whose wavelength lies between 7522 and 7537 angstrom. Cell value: 7526.21 angstrom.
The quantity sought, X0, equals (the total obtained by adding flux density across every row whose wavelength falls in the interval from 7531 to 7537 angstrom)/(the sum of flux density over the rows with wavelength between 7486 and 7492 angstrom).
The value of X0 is 0.98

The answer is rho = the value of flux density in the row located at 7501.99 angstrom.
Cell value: 32.1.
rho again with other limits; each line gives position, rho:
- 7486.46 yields 32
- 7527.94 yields 30.8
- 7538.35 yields 31.7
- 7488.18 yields 32.2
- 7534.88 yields 31.8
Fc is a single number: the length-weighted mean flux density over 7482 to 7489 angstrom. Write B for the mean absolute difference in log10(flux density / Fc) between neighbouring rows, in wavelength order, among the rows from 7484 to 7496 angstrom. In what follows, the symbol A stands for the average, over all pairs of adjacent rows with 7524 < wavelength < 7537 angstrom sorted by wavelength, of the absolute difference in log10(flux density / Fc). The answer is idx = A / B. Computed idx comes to 1.77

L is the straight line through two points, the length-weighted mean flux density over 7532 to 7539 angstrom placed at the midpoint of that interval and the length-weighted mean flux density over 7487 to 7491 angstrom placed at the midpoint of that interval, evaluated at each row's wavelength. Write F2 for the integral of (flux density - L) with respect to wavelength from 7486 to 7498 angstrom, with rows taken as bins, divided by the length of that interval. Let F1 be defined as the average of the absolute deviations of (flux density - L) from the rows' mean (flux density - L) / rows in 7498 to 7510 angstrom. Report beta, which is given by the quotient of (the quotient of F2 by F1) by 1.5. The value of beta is 0.0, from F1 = 0.61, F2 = 0.02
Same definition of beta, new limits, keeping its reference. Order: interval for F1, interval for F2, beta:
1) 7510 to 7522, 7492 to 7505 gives -0.1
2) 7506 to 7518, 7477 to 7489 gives -1.0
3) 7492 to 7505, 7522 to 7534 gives -3.5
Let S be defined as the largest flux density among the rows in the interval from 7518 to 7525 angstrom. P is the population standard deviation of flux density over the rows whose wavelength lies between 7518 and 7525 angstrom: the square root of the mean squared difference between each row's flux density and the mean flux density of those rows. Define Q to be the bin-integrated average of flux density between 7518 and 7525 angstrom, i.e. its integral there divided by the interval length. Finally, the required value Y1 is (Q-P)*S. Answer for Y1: 974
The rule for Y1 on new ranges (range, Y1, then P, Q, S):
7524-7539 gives 981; 0.44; 31.3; 31.8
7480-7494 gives 1029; 0.28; 32.0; 32.4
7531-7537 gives 1001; 0.21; 31.7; 31.8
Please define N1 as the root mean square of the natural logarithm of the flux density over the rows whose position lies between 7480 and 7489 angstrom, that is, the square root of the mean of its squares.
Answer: 3.46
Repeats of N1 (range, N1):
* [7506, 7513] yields 3.43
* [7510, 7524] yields 3.44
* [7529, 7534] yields 3.44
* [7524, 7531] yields 3.43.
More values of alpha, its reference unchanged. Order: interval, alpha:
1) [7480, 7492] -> 7481.29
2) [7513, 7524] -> 7522.74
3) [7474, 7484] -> 7476.12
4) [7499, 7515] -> 7508.90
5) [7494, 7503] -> 7501.99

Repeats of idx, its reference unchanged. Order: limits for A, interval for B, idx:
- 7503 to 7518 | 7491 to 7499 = 3.81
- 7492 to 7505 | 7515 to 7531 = 0.97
